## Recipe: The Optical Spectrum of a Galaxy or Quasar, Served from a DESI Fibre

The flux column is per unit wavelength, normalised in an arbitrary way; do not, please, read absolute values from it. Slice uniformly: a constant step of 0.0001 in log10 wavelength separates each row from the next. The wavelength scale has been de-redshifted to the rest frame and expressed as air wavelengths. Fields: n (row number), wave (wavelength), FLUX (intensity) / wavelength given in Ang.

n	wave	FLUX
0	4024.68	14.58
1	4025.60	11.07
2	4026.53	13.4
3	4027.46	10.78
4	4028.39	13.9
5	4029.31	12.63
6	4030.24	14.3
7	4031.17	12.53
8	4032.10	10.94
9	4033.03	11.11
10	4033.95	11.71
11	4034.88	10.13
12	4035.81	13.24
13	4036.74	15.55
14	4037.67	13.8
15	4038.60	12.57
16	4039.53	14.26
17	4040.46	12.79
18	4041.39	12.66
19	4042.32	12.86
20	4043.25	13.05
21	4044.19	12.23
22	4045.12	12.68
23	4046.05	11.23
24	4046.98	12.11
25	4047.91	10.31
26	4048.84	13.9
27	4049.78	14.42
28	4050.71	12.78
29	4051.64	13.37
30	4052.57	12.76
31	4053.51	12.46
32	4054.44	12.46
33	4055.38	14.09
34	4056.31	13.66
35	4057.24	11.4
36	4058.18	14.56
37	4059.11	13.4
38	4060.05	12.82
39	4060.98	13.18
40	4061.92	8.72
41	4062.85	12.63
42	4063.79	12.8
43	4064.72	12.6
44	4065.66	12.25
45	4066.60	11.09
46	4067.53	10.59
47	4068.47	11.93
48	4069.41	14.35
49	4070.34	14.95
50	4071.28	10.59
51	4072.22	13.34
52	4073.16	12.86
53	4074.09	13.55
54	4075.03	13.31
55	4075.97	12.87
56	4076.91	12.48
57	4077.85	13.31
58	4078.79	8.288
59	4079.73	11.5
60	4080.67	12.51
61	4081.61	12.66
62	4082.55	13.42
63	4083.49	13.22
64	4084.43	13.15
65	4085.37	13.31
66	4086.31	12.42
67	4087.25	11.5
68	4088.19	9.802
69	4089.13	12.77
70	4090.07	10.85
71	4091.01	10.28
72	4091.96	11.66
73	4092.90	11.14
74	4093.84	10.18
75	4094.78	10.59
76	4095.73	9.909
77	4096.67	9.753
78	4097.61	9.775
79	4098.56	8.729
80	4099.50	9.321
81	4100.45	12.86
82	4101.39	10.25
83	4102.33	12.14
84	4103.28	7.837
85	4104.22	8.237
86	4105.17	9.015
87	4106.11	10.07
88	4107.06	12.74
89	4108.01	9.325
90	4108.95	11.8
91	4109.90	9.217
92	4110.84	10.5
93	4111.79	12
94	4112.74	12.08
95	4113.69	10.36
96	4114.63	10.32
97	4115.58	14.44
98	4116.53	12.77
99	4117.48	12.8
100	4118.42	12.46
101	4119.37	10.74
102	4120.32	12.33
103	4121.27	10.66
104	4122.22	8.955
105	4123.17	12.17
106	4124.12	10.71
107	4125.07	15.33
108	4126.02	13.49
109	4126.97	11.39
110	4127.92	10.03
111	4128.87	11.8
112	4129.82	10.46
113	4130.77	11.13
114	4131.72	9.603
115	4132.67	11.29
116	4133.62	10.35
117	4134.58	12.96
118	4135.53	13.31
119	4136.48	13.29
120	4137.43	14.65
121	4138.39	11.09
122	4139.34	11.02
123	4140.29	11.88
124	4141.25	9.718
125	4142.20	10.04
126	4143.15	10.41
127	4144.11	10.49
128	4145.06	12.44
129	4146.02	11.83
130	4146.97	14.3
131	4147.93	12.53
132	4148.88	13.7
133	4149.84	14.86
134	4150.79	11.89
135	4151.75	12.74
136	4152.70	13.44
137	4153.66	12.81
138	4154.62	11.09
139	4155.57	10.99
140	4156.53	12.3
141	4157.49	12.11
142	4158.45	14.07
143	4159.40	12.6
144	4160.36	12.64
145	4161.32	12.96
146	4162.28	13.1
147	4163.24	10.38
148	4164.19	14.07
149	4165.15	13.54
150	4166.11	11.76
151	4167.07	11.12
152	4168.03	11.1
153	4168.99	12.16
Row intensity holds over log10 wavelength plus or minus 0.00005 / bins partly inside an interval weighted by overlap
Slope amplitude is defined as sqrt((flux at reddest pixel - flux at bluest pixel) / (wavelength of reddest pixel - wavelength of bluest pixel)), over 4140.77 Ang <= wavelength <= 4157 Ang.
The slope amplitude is 0.41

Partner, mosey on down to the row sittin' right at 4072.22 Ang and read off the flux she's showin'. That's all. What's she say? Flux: 13.34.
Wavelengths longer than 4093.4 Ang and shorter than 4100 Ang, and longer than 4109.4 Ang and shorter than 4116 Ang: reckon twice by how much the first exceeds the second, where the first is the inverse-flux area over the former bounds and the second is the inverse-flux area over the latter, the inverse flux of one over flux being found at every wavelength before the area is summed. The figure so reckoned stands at 0.16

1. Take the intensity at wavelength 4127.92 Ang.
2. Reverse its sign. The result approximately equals -10.0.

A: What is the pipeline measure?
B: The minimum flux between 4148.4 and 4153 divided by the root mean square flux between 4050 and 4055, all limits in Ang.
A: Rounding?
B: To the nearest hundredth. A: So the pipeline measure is 0.93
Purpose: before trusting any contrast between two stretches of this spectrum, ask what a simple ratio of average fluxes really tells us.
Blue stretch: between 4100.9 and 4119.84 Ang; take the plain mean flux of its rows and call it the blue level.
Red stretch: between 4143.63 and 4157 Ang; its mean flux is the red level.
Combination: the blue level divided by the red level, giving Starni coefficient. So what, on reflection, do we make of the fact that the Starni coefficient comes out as 0.87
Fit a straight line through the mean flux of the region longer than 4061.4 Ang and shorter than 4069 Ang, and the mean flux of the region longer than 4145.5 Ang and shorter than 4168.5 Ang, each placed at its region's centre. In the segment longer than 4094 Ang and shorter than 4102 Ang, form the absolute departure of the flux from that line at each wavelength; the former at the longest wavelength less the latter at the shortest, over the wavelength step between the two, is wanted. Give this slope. 0.06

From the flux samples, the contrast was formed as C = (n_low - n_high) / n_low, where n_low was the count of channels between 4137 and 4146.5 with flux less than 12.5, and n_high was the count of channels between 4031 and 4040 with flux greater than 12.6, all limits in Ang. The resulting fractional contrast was 0.6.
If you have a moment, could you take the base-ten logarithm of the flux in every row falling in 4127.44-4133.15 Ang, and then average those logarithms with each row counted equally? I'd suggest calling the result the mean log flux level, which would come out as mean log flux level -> 1.03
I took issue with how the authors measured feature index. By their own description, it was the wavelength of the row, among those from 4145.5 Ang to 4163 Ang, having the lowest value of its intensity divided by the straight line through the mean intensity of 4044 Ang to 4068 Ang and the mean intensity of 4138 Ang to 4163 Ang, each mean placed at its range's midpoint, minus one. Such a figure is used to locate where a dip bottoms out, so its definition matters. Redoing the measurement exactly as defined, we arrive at 4155.57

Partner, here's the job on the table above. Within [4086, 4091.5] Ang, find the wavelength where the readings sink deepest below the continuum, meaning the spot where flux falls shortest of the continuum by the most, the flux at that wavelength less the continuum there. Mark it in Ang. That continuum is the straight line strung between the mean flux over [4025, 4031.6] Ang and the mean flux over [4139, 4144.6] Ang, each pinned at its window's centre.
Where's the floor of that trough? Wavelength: 4088.19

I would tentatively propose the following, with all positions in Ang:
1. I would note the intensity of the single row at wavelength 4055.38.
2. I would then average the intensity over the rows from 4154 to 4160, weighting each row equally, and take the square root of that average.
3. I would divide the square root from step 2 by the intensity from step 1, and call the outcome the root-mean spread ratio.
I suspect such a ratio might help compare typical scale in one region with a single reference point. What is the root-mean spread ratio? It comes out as 0.248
